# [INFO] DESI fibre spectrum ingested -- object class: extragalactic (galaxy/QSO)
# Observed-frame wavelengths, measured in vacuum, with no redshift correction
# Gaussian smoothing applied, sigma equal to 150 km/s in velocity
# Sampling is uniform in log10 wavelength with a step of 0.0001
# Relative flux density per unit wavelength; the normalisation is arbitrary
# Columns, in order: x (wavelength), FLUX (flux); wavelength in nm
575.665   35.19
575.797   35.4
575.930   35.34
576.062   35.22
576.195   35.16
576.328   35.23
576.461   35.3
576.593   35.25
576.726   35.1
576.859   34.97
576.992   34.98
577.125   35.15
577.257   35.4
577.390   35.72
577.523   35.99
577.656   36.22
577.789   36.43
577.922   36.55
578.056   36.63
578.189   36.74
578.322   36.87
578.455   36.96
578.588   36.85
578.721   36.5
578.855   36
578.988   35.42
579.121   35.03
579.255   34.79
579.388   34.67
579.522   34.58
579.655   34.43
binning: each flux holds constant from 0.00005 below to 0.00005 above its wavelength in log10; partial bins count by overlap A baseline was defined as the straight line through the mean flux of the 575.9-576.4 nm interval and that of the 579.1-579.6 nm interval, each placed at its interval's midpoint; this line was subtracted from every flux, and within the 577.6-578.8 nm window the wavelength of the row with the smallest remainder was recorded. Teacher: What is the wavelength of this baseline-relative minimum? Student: 577.656 nm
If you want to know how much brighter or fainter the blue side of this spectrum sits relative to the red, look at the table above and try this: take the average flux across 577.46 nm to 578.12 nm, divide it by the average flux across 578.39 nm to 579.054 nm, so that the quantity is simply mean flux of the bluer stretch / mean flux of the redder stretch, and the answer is 1.00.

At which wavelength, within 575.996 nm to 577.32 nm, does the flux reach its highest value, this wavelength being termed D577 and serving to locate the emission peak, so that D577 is 577.257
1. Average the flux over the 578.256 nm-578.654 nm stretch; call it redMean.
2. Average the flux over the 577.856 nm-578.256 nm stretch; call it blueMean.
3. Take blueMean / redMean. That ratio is 0.99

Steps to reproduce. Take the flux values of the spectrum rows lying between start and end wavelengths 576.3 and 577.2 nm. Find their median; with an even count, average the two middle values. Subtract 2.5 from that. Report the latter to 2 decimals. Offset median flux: 32.65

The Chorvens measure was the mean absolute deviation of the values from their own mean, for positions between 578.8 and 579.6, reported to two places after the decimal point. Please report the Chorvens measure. 0.42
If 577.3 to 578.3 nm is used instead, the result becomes 0.30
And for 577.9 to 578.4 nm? 0.11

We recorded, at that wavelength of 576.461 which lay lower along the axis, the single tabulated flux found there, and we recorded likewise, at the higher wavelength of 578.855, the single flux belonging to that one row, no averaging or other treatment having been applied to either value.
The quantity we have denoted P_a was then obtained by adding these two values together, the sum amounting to 71.3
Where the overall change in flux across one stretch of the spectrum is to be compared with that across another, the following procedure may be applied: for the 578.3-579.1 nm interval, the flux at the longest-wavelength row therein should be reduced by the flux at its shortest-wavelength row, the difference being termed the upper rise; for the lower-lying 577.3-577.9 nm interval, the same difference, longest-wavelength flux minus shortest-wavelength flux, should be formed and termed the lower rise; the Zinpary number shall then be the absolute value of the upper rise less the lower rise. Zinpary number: 2.2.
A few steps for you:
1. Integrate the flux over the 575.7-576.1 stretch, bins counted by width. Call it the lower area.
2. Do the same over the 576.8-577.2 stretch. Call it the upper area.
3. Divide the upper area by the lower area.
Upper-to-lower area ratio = 0.99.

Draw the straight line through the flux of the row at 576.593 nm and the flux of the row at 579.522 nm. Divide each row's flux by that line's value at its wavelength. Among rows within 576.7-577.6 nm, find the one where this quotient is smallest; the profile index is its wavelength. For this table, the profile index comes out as 576.859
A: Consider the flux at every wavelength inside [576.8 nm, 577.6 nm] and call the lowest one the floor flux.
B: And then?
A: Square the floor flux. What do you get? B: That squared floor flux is 1223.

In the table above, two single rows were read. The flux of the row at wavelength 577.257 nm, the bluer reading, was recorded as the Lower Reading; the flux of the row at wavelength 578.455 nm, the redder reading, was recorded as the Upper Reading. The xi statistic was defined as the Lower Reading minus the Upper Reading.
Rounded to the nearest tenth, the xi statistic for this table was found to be -1.6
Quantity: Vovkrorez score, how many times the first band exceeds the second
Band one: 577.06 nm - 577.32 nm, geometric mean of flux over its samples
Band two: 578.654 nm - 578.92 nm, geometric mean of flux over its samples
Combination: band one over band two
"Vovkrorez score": 0.97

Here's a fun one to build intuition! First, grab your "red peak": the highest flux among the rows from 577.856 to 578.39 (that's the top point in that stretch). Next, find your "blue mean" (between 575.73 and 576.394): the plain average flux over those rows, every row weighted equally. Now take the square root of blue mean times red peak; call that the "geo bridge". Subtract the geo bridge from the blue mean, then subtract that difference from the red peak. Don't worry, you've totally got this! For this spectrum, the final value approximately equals 37.7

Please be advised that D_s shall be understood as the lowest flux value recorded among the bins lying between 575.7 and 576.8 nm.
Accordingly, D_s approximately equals 35.1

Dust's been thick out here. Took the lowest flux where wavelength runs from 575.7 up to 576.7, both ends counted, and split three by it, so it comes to 0.0853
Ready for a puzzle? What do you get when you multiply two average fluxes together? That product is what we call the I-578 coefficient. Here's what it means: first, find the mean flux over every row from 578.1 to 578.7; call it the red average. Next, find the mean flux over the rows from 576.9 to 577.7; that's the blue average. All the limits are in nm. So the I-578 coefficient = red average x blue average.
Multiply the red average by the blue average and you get 1311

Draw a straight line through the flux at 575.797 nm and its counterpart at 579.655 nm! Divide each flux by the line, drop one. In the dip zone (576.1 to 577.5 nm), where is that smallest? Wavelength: 576.859 nm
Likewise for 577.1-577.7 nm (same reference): 577.125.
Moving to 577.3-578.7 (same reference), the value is 577.390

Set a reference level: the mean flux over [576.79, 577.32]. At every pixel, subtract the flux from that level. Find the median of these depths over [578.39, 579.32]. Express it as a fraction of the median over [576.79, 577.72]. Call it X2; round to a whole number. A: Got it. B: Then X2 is 3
